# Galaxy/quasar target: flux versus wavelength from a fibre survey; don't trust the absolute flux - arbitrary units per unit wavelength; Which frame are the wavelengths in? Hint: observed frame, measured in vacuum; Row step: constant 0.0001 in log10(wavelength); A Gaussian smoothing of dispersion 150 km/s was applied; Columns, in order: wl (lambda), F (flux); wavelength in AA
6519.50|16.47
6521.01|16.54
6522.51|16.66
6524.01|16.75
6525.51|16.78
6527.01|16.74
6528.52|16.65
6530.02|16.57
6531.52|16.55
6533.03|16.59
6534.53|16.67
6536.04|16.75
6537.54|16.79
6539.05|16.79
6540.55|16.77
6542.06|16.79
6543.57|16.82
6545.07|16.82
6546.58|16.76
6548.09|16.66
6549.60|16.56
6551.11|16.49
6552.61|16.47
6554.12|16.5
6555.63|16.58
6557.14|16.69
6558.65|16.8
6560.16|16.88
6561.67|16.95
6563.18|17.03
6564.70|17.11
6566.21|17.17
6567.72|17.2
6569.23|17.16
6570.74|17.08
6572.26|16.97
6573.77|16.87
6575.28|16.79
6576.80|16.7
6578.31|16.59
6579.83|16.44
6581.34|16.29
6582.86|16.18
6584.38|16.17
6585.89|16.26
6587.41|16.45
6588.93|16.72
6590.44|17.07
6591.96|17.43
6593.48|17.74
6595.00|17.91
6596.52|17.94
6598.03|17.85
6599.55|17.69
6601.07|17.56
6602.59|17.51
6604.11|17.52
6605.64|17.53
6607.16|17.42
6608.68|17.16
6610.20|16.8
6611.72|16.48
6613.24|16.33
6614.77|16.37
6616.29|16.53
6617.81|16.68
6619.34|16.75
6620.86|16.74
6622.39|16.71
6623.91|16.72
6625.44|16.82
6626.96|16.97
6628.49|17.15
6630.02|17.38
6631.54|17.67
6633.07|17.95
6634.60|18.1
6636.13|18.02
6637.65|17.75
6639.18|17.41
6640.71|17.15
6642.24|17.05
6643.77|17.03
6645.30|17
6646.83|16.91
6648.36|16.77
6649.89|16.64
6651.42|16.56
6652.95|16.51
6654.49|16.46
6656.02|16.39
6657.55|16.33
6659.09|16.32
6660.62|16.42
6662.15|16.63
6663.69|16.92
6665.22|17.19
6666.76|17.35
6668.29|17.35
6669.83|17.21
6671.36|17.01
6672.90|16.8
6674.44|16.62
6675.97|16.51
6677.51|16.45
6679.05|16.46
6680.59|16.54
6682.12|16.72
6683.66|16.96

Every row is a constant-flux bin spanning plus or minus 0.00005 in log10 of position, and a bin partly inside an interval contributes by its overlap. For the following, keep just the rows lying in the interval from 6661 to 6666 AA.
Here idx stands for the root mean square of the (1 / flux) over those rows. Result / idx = 0.0591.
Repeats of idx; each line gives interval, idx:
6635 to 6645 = 0.0575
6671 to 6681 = 0.0602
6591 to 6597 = 0.0563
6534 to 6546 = 0.0596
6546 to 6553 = 0.0603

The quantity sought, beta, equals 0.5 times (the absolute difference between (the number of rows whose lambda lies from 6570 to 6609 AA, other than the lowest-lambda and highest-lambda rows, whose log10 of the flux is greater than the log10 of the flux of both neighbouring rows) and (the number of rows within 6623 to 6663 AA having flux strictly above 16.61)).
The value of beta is 8.5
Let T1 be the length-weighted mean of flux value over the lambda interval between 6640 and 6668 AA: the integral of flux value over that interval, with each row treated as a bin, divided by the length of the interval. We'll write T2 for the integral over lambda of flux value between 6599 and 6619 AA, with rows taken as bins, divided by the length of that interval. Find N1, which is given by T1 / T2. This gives 0.98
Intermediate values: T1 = 16.8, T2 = 17.0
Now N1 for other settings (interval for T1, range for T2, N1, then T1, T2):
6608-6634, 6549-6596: 1.00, 16.9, 16.8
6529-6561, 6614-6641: 0.97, 16.7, 17.2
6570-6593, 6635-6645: 0.96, 16.7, 17.4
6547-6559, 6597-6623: 0.97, 16.6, 17.0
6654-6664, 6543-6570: 0.98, 16.5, 16.8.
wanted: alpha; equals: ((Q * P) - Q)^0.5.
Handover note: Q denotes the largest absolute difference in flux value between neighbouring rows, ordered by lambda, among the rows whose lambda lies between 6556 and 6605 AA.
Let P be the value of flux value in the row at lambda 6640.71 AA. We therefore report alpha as 2.41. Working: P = 17.15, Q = 0.36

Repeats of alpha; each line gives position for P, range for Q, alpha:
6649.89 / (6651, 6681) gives 2.13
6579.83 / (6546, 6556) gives 1.24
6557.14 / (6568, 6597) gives 2.38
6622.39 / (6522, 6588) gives 1.73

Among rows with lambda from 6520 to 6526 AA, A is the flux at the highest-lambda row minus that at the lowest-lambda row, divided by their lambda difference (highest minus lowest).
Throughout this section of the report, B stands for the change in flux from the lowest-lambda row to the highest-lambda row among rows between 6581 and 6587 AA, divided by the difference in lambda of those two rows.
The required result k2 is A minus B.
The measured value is 0.06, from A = 0.05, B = -0.01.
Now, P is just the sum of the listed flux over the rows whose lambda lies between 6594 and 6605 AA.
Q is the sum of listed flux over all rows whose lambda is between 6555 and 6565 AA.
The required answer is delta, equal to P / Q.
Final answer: 1.05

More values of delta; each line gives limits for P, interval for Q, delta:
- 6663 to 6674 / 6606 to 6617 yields 1.02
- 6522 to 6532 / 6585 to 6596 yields 0.98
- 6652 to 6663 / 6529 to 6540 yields 0.99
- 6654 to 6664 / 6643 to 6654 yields 0.98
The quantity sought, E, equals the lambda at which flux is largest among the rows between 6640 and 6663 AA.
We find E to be 6640.71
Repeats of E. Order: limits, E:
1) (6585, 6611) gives 6596.52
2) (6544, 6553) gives 6545.07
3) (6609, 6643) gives 6634.60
